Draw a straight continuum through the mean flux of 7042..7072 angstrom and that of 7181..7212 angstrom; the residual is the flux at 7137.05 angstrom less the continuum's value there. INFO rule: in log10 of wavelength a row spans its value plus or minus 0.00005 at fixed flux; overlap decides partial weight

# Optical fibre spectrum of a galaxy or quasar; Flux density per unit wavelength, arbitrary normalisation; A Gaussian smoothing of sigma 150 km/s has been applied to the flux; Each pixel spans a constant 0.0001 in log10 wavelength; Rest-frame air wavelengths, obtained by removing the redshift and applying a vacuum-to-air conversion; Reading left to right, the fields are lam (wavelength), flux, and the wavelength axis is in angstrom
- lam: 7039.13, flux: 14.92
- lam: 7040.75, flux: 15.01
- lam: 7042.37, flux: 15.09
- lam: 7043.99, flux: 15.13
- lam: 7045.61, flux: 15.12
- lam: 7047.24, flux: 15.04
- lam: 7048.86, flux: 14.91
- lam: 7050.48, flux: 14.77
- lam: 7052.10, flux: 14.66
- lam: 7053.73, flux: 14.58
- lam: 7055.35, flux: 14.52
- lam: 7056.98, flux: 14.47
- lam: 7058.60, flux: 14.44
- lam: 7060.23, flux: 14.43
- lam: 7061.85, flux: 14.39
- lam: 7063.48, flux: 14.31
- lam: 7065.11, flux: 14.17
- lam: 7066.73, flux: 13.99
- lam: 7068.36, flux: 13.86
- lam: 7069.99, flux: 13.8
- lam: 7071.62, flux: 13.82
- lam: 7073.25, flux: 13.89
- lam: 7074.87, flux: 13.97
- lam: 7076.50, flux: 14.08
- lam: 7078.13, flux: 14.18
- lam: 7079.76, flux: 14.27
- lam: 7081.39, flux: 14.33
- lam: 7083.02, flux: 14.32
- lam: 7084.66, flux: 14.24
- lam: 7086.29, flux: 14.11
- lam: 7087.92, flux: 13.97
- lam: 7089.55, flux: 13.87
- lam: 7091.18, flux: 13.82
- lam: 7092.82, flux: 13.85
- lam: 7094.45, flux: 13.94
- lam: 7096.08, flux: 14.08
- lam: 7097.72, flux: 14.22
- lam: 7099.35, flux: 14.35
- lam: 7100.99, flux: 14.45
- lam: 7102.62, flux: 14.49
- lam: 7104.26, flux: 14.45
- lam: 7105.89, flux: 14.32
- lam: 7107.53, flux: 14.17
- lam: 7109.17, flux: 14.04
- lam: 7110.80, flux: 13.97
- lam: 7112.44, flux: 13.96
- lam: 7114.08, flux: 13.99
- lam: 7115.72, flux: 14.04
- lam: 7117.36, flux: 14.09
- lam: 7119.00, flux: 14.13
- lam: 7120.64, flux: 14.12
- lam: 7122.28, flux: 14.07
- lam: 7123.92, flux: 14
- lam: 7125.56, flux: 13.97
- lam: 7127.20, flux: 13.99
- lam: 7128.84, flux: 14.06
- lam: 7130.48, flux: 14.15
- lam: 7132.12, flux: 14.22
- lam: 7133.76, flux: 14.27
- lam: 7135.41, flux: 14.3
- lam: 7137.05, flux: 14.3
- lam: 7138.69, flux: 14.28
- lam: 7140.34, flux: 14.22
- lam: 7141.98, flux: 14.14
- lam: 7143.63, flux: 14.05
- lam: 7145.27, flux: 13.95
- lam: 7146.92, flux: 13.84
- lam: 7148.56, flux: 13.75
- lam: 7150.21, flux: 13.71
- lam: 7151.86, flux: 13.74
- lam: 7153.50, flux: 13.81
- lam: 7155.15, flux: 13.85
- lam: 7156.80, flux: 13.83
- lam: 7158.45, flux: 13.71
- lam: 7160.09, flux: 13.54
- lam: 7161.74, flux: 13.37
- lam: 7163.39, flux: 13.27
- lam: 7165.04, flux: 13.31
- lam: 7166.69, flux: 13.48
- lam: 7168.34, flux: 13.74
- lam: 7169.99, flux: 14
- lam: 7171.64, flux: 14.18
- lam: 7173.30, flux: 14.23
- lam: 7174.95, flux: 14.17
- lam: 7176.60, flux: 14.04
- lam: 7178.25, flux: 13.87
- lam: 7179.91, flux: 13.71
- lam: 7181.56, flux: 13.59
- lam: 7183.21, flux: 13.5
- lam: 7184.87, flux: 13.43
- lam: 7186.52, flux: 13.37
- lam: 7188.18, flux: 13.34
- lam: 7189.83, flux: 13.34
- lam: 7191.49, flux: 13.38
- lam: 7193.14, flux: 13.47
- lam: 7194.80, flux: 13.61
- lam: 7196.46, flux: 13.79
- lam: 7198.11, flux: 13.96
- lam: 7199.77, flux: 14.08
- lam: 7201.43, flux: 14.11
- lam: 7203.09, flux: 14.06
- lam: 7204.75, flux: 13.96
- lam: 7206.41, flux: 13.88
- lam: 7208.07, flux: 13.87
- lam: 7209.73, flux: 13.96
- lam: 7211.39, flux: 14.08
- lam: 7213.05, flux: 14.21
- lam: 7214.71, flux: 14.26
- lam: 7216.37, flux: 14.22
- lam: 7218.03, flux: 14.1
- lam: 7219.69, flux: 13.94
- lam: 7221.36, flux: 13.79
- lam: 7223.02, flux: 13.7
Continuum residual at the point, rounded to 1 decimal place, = 0.2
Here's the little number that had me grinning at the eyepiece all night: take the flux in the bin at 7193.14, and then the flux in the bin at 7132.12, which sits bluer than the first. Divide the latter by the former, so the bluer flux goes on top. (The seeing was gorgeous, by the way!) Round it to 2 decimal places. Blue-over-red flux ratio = 1.06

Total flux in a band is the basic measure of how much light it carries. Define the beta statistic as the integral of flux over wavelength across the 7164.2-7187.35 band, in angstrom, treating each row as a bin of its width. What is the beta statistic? 318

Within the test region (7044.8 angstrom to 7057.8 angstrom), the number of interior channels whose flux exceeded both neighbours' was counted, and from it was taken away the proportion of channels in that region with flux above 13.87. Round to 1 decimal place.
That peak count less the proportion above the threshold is -1.0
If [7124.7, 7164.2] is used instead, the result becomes 0.5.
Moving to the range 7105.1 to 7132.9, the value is 0.0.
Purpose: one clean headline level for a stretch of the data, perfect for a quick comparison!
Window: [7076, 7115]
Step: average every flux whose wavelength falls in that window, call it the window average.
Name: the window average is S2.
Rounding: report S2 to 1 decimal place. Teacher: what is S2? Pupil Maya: 14.1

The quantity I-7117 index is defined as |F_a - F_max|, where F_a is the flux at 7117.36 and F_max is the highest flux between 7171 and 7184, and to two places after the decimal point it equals 0.14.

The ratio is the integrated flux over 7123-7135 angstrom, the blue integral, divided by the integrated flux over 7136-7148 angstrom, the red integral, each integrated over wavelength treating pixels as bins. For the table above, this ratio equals 1.00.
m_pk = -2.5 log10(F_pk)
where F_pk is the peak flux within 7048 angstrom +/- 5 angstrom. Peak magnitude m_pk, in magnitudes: -2.95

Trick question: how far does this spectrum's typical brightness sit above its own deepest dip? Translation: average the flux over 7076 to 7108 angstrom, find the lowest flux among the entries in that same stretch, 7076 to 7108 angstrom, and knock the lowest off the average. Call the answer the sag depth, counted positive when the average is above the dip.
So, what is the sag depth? 0.36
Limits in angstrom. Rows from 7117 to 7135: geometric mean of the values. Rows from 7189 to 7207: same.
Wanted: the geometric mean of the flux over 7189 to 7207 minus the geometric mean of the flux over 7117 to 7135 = -0.31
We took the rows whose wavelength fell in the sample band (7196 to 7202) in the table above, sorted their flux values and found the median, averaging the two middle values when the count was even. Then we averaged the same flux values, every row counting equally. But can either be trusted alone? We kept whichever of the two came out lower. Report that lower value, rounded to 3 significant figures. 14.0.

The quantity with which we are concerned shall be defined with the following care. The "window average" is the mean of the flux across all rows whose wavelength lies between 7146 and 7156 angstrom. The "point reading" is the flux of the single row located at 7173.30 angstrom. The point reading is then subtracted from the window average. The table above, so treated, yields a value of -0.45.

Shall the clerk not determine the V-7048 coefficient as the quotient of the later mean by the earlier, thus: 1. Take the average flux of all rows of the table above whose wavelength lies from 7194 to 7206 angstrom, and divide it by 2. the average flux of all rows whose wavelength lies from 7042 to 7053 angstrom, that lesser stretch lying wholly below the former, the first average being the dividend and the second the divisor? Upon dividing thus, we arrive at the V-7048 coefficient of 0.93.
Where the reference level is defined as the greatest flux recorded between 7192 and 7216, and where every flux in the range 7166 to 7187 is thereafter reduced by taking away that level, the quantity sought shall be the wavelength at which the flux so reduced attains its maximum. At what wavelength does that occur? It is 7173.30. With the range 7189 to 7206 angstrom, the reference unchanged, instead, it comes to 7201.43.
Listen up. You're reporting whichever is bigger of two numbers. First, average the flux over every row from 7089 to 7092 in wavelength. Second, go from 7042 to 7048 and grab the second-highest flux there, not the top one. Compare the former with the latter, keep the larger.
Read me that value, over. 15.1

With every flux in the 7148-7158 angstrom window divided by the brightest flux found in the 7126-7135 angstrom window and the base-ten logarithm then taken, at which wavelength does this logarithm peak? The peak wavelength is 7155.15 angstrom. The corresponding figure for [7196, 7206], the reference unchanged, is 7201.43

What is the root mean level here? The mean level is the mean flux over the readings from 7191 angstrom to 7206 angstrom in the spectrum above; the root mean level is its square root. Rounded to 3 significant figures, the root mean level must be 3.72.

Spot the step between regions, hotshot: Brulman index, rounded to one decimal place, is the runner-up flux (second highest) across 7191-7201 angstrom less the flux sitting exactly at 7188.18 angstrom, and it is 0.6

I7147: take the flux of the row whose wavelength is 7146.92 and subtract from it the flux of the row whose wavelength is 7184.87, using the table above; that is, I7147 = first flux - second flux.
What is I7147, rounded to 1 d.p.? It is 0.4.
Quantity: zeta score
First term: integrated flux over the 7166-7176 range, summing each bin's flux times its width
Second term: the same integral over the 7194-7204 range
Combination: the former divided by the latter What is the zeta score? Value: 1.00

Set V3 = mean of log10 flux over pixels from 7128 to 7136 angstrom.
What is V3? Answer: 1.15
